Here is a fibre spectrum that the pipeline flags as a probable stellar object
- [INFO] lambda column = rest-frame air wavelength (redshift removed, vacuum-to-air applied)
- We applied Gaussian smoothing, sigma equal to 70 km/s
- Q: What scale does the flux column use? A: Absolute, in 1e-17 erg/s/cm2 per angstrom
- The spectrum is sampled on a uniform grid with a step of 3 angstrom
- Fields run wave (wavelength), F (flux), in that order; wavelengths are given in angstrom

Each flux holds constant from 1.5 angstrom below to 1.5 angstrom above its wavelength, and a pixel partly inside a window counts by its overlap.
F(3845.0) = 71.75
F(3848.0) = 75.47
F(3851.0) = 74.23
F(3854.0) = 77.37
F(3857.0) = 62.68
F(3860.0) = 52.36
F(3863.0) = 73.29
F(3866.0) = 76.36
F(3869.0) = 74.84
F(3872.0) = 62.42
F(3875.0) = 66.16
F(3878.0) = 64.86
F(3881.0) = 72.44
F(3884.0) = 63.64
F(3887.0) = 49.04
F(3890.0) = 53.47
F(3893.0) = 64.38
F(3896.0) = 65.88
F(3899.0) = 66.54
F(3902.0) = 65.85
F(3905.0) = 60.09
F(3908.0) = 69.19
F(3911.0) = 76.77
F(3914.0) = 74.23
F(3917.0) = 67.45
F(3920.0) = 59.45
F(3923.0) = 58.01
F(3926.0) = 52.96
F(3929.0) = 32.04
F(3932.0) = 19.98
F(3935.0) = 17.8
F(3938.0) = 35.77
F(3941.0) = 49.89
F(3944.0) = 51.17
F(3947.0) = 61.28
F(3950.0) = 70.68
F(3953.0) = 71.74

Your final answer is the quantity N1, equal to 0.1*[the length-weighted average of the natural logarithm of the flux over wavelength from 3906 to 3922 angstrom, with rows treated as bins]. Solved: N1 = 0.423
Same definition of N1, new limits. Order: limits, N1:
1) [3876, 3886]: 0.419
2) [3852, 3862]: 0.416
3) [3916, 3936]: 0.367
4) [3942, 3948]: 0.401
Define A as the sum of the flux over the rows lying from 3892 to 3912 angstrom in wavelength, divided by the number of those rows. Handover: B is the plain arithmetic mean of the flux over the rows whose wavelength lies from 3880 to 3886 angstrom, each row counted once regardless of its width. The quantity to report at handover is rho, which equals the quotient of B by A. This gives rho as 1.0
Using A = 67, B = 68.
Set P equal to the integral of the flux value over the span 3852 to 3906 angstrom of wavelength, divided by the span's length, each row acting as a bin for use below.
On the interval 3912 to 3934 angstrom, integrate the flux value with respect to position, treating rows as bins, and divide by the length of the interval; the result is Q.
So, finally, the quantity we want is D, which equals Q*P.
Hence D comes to 3379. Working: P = 65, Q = 52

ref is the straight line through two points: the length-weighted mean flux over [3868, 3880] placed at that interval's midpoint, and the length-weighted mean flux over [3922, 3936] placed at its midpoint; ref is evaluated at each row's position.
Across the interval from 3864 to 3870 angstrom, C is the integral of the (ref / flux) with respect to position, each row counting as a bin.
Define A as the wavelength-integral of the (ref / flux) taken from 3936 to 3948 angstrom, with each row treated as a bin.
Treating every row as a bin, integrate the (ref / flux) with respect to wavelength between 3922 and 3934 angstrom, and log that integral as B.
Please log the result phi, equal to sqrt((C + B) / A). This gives 1.5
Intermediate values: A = 8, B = 13.3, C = 6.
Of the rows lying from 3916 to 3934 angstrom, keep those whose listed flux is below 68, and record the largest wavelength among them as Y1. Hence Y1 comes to 3932.0 angstrom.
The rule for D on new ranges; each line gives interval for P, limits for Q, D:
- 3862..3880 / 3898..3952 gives 3830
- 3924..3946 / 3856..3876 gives 2553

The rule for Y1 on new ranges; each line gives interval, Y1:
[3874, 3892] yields 3890.0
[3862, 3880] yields 3878.0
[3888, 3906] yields 3905.0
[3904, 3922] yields 3920.0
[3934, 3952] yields 3947.0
